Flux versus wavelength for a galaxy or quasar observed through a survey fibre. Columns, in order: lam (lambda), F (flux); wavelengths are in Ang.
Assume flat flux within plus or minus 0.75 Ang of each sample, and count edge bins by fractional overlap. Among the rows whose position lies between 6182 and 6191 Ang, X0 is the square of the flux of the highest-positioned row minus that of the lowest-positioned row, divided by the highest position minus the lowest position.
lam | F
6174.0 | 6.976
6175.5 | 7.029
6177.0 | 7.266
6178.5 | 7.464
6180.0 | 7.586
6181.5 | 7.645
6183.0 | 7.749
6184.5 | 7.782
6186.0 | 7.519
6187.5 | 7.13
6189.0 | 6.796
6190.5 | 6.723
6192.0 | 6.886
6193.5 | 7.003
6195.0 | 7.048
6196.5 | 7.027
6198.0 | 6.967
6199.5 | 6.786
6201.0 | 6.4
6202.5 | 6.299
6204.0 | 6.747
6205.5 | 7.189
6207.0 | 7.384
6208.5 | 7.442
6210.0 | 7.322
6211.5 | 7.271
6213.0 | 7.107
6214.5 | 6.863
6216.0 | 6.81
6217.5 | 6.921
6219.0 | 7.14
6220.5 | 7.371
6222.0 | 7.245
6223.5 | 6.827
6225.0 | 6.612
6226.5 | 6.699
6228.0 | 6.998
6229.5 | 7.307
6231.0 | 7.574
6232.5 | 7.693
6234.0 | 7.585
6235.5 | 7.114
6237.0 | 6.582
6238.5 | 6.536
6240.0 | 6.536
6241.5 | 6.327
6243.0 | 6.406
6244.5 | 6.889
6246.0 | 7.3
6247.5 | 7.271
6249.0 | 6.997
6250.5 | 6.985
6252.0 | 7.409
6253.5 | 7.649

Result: -2.0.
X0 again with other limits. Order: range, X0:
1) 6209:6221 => 0.1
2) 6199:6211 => 0.7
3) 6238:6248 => 1.1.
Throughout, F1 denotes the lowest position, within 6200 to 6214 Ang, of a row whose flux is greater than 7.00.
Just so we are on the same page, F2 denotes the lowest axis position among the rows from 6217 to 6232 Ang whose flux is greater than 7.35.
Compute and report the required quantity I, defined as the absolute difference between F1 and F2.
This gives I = 15.0 Ang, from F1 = 6205.5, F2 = 6220.5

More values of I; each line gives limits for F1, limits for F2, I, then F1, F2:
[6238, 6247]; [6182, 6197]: 63.0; 6246.0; 6183.0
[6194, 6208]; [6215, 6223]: 25.5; 6195.0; 6220.5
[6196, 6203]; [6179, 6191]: 16.5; 6196.5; 6180.0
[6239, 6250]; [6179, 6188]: 66.0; 6246.0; 6180.0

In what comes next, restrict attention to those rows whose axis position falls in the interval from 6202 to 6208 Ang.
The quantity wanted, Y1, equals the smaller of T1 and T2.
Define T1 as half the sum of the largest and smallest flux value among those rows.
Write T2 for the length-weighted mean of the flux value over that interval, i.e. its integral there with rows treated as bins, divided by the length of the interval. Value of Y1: 6.84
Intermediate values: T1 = 6.84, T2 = 7.0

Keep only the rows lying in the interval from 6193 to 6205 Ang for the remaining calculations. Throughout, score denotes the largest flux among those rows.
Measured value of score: 7.048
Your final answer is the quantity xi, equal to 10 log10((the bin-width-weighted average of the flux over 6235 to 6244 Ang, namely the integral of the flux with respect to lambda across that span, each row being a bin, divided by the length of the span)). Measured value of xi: 8.18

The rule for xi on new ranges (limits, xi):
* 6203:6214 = 8.56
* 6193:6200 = 8.43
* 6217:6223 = 8.55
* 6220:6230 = 8.45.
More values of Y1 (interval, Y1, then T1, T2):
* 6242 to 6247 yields 6.85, 6.85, 6.9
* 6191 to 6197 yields 6.97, 6.97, 7.0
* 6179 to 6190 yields 7.29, 7.29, 7.4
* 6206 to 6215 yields 7.15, 7.15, 7.2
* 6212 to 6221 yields 7.03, 7.09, 7.0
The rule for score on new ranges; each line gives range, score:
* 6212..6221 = 7.371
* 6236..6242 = 6.582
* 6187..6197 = 7.13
